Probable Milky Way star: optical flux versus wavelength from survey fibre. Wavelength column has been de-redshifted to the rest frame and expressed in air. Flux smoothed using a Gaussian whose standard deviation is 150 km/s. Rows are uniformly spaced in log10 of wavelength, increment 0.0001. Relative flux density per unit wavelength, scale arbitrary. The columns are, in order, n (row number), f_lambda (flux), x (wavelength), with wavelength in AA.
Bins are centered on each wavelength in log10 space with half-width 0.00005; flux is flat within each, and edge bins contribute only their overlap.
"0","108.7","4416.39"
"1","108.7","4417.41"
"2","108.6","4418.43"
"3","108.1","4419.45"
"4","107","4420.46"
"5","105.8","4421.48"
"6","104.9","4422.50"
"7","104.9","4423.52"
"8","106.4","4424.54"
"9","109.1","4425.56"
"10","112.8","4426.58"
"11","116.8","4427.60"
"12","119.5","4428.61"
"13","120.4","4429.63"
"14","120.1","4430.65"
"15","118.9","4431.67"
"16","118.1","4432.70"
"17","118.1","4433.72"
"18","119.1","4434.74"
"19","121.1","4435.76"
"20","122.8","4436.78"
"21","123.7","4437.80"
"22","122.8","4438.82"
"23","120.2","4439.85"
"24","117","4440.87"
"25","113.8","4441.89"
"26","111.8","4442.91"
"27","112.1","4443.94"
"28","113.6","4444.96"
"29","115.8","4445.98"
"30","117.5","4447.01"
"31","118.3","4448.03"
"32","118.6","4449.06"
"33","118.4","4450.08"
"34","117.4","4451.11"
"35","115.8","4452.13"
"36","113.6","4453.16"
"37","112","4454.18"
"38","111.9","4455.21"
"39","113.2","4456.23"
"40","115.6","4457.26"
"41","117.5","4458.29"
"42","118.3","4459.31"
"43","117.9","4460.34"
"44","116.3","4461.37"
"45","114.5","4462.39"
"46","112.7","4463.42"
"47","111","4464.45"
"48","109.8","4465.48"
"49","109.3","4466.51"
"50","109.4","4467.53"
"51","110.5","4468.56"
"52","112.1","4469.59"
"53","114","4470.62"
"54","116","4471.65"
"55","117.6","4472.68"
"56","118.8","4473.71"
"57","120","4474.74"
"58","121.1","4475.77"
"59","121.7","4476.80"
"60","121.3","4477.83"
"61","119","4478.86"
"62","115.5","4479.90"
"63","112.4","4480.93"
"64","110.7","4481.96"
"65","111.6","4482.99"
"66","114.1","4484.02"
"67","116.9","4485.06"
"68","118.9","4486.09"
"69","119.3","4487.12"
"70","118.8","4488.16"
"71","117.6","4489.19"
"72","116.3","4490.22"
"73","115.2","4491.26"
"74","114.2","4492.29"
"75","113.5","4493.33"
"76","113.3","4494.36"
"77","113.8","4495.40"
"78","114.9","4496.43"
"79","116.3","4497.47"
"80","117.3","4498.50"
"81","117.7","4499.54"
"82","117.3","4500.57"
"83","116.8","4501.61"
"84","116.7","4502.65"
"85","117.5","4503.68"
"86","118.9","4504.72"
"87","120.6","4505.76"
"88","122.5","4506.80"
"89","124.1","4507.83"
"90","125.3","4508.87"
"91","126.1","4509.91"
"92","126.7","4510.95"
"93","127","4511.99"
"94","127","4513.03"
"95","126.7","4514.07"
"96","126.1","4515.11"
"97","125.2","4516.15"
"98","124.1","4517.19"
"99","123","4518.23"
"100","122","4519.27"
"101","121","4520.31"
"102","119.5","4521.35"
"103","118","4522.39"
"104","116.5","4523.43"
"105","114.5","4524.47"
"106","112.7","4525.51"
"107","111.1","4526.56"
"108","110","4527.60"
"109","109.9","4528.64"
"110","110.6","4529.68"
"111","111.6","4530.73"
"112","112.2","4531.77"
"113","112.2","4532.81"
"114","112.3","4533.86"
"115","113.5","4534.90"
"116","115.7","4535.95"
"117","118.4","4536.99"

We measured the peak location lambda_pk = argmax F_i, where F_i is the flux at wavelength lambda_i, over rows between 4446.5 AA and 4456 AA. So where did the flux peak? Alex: 4449.06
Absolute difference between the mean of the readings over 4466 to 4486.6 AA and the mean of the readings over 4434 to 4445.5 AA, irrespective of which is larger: 2.5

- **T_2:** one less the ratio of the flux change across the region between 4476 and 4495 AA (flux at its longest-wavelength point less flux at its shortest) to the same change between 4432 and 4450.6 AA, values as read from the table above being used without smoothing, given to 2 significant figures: 29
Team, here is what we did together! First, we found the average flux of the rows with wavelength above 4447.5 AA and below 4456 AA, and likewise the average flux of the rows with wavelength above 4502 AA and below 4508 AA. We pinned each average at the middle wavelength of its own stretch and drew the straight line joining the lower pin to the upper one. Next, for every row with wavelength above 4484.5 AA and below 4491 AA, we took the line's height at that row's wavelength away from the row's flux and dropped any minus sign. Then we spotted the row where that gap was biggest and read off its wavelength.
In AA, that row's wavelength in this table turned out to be 4490.22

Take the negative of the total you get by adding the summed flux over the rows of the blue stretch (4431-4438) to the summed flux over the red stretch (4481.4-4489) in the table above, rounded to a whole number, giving -1652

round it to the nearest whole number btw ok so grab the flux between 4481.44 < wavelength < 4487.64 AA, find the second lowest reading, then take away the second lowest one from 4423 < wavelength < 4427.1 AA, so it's 5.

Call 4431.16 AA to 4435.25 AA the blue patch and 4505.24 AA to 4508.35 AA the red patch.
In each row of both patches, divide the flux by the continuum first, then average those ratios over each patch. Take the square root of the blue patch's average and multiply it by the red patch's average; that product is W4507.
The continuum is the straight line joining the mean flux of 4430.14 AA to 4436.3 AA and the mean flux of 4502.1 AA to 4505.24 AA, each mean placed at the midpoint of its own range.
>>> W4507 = 1.04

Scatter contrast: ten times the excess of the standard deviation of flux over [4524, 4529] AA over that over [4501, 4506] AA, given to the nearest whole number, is 3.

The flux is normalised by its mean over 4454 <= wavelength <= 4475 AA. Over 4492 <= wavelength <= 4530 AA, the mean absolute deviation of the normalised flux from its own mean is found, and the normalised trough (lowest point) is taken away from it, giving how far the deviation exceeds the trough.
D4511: -0.92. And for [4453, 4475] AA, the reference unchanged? -0.93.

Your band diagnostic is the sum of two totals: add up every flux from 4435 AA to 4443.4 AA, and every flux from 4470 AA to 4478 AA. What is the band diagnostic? 1904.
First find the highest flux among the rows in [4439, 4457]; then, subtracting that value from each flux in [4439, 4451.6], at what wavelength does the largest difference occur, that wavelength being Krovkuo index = 4439.85 AA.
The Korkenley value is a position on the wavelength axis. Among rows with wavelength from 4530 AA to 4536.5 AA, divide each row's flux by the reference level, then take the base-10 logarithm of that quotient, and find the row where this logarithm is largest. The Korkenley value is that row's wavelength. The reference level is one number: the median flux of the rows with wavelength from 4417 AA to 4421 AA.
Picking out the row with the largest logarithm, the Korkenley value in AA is 4535.95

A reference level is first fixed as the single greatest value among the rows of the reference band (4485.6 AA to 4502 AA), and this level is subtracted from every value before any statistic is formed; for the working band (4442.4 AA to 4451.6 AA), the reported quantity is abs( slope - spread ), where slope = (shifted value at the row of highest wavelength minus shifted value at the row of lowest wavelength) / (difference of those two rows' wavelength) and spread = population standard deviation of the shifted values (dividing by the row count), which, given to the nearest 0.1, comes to 1.9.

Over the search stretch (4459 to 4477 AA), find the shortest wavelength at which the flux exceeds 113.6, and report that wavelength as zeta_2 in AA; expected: 4459.31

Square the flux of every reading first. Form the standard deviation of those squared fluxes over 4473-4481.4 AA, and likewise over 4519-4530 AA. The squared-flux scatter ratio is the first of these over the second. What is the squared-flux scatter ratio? 0.7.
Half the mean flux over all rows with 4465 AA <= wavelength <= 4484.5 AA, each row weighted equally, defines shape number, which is 57.5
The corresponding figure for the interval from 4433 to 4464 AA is 58.4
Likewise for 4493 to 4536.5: 59.1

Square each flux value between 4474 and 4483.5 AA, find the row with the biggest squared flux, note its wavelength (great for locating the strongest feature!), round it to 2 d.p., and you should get 4476.80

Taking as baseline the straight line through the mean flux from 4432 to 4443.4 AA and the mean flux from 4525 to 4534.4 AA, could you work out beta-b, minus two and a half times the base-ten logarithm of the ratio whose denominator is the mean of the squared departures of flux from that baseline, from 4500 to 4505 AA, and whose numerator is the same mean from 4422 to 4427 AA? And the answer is -2.6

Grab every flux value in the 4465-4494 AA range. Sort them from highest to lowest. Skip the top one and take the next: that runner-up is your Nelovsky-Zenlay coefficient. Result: 121.3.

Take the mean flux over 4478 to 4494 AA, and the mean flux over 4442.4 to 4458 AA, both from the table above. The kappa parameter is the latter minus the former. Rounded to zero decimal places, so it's -1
